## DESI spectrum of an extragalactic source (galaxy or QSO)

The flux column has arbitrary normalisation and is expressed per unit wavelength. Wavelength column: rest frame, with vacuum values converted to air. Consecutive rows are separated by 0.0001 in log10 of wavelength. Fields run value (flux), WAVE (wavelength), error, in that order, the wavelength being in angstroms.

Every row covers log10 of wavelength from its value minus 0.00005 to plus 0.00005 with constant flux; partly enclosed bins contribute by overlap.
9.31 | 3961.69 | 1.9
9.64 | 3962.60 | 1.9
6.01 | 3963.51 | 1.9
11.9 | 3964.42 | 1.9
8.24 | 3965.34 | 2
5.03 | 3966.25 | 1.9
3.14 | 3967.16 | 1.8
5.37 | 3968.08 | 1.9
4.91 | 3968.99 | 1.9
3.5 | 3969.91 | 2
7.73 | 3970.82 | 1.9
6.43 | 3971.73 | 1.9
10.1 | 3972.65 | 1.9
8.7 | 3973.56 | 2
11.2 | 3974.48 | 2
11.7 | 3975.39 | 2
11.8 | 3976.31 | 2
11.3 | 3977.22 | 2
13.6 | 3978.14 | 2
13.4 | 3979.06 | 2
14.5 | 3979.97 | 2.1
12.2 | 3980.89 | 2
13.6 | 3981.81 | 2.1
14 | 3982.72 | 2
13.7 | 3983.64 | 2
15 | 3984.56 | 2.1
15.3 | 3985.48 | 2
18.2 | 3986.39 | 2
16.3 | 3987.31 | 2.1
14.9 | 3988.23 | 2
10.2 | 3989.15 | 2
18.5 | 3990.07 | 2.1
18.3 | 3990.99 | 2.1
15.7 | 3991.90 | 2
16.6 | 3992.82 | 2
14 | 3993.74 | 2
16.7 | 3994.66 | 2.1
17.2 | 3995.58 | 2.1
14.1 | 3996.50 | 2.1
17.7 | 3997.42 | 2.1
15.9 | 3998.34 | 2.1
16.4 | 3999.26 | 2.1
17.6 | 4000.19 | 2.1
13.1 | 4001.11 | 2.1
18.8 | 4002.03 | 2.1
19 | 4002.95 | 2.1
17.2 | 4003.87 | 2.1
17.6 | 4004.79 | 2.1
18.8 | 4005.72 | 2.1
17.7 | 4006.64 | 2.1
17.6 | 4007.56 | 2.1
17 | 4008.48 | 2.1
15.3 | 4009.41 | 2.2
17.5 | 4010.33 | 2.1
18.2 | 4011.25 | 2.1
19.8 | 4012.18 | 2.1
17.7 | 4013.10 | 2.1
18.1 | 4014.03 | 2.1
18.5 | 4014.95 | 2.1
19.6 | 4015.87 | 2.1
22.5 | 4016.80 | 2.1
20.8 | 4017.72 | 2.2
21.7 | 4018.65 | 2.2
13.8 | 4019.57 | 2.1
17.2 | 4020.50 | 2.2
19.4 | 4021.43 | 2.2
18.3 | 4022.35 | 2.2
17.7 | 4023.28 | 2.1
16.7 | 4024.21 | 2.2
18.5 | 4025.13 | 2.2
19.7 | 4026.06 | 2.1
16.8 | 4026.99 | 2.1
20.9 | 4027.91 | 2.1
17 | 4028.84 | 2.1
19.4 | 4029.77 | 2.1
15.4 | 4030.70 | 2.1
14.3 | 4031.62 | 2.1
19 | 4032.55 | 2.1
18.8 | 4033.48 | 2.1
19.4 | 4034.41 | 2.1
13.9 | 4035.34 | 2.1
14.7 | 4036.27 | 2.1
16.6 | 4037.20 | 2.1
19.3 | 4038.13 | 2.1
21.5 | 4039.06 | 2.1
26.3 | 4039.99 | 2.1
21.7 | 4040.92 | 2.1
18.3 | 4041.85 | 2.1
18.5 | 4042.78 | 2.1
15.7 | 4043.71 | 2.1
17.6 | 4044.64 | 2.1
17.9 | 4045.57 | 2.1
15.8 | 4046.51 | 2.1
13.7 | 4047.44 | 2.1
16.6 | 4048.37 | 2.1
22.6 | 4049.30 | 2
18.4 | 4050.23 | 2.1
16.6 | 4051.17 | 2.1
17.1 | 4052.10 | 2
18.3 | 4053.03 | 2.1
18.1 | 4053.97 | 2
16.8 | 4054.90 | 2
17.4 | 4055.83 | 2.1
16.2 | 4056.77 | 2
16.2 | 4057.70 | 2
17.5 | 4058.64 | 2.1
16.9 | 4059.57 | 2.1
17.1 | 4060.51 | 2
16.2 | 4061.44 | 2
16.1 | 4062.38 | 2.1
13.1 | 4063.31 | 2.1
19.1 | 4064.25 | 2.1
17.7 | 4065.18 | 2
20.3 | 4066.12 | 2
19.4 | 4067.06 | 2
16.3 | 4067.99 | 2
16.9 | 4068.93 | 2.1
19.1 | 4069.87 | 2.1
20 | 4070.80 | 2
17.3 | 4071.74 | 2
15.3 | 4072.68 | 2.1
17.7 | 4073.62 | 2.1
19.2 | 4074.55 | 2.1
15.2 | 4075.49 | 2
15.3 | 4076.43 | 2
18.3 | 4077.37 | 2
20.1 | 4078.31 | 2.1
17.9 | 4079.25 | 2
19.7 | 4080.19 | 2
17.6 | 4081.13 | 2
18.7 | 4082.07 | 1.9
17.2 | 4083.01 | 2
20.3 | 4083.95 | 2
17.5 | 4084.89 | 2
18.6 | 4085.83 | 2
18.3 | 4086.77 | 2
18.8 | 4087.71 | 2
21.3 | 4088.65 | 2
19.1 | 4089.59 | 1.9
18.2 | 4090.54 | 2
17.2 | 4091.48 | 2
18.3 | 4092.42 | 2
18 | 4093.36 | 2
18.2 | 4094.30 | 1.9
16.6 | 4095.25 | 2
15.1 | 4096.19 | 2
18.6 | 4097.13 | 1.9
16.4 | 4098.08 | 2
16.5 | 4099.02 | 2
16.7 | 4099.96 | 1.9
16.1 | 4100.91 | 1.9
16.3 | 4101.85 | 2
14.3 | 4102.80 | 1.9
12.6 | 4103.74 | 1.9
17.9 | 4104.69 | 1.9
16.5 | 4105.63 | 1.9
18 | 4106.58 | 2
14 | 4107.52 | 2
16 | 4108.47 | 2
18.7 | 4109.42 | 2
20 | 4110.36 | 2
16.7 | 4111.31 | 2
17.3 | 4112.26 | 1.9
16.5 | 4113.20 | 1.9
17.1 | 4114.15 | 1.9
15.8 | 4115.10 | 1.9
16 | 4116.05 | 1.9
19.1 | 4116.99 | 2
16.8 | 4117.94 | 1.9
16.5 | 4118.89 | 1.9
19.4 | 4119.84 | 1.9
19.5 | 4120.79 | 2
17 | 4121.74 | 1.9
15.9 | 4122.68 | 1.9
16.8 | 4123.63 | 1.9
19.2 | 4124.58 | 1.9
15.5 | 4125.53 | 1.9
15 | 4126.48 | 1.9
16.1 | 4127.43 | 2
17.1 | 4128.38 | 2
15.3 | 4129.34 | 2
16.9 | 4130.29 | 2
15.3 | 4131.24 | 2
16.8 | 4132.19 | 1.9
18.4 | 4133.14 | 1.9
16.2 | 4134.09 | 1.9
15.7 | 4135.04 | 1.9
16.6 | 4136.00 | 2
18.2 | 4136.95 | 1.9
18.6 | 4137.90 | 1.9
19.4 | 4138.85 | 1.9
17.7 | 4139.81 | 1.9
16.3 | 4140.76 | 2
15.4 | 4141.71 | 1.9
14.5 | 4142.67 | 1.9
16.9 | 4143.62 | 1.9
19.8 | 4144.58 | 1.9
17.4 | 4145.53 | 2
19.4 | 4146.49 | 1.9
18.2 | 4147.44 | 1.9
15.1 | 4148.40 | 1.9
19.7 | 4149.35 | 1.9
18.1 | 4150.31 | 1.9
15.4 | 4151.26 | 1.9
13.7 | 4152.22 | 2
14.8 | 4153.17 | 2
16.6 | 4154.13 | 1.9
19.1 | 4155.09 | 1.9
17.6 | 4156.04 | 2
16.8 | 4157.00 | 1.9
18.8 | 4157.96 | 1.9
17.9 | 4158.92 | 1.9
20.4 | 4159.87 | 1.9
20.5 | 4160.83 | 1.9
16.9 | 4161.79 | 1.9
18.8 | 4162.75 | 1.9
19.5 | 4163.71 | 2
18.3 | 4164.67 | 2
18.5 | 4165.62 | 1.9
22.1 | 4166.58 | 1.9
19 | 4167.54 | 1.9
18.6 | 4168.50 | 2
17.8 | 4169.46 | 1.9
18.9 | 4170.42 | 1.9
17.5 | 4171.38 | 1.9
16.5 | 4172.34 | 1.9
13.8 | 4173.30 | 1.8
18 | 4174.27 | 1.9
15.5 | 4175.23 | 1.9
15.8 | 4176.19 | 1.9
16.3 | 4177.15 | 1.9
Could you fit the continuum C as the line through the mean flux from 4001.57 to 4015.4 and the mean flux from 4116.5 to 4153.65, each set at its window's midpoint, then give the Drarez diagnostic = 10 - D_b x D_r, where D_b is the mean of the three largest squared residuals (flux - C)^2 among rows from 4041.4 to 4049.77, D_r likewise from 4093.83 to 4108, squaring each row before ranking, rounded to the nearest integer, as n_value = -189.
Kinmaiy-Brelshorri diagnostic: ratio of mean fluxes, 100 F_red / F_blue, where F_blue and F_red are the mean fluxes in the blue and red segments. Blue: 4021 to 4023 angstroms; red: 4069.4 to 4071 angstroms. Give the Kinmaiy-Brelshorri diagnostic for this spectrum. 104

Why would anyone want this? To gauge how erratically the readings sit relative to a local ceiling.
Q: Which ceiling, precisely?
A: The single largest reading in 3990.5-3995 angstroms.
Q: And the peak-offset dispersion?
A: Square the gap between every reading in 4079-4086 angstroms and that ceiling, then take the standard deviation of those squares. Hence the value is 1.3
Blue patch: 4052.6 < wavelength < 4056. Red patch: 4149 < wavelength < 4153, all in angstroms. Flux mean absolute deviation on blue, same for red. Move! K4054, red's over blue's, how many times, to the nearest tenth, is 4.0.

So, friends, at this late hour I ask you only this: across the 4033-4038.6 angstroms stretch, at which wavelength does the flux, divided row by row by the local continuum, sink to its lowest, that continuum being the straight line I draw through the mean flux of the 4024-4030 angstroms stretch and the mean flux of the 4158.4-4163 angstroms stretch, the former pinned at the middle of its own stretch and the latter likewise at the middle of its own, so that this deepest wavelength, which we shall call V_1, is 4035.34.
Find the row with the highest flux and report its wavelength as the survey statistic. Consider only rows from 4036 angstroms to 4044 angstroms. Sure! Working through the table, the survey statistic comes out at 4039.99 angstroms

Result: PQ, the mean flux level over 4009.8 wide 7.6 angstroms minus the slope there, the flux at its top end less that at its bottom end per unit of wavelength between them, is 17.6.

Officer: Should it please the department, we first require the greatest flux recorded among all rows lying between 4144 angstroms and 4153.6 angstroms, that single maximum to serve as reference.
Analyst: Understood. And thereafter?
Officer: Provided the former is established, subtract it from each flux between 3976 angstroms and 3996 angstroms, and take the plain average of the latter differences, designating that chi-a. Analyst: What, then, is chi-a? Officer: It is -5.0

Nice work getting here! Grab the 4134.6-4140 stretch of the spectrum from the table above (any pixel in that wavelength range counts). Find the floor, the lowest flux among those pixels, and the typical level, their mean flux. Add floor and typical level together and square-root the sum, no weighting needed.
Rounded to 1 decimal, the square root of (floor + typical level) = 5.8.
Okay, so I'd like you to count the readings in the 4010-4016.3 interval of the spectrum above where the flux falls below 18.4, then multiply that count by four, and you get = 16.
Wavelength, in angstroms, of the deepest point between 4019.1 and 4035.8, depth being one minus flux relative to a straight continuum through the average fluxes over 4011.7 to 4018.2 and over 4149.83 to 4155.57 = 4019.57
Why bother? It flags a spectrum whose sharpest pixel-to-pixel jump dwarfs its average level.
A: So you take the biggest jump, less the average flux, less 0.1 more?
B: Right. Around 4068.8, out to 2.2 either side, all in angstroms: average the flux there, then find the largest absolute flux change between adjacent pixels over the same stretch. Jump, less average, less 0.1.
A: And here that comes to -15.3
